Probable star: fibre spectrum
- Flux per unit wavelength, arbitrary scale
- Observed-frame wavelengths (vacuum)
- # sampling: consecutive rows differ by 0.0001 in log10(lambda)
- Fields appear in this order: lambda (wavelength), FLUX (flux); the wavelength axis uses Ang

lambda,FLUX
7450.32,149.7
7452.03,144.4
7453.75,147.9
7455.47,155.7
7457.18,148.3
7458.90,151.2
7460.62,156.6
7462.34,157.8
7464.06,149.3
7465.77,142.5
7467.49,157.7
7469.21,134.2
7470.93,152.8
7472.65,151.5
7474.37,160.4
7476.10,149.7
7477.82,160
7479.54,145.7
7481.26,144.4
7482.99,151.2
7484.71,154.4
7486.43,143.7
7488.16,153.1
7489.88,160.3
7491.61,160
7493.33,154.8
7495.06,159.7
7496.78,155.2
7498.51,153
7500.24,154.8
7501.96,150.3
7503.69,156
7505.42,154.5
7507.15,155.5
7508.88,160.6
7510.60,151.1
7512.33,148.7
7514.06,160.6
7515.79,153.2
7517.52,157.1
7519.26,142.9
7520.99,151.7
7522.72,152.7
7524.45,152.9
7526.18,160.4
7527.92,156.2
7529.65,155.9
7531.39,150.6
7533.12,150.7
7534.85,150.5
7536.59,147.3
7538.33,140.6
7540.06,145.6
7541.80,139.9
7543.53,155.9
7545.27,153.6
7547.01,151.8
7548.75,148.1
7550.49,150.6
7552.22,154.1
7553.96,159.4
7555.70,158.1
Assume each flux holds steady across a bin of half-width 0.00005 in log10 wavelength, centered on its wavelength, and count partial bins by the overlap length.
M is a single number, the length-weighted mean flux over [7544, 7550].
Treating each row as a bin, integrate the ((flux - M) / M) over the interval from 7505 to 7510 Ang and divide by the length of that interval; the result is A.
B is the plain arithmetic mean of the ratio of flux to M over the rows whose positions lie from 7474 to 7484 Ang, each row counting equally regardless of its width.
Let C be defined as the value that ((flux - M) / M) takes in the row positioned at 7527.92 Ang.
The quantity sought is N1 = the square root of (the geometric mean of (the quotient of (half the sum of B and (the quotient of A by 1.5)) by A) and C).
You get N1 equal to 0.82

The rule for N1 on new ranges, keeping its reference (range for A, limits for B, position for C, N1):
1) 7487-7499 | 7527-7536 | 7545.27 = 0.70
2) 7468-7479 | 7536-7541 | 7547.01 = 1.03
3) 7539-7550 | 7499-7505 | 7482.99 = 0.26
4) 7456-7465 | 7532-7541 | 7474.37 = 1.33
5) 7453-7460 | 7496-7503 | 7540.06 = 1.94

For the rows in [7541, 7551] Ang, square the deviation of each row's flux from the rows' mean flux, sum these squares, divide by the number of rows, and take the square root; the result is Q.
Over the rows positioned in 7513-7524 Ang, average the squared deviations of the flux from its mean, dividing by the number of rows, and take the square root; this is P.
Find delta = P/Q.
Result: 1.07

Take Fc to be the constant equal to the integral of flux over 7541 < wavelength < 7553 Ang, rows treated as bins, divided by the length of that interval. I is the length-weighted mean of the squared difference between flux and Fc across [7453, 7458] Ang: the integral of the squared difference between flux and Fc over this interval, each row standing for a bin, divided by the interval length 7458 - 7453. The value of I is 13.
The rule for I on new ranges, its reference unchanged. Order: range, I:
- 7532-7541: 28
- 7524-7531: 39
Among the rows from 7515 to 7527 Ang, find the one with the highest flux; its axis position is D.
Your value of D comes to 7526.18 Ang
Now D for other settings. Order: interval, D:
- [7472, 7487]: 7474.37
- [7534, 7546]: 7543.53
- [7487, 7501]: 7489.88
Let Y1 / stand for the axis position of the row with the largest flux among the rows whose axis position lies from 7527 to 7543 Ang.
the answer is 7527.92 Ang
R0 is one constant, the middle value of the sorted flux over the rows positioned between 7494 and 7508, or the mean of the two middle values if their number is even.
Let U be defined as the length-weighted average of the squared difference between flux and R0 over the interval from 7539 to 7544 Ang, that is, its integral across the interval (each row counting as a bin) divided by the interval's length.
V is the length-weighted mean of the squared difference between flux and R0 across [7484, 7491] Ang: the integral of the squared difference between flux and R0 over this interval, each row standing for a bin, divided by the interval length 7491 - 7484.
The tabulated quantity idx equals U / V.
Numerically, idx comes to 2.9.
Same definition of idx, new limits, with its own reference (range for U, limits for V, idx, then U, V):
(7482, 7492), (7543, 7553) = 2.5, 35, 14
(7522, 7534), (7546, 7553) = 0.6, 11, 19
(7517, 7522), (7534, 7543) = 0.5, 56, 116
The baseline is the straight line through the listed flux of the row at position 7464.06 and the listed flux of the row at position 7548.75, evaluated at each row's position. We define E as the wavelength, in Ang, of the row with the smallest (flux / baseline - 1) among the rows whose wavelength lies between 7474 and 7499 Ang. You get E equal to 7486.43 Ang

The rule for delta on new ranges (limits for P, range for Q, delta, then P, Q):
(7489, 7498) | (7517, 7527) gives 0.46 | 2.5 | 5.4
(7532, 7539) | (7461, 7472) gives 0.48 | 4.1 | 8.5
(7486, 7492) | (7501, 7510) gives 2.05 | 6.8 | 3.3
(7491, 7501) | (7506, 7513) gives 0.58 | 2.6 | 4.5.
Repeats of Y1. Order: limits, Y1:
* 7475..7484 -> 7477.82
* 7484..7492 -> 7489.88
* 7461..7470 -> 7462.34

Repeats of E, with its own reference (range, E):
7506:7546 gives 7541.80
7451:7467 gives 7465.77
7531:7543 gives 7541.80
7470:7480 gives 7479.54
